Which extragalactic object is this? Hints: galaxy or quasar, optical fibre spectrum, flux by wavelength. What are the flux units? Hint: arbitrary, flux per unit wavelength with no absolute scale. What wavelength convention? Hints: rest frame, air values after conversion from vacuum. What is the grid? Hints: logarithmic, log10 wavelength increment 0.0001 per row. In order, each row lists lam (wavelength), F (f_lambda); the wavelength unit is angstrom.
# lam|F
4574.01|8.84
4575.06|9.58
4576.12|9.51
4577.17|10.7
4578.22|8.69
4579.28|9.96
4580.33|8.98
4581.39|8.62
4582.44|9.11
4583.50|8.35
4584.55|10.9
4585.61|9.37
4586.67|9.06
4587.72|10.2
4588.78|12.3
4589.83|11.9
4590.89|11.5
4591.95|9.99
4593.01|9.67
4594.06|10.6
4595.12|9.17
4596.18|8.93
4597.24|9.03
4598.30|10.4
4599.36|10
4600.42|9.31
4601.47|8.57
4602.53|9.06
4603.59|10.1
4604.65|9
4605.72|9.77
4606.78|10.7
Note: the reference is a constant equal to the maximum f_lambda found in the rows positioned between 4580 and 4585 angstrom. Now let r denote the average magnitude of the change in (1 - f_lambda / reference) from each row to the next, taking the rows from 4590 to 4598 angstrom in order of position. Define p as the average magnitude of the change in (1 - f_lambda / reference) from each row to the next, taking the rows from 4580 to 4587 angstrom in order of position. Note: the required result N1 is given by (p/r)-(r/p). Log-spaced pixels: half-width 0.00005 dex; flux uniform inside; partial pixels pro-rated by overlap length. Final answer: 0.6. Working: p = 0.092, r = 0.069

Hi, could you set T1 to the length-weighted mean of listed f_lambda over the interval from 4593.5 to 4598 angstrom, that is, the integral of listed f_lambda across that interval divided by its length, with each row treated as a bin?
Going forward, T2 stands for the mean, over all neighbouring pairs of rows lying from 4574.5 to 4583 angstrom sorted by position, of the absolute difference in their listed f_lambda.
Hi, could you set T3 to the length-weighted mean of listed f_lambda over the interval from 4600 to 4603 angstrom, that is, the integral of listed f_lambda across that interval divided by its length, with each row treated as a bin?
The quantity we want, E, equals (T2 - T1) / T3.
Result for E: -0.95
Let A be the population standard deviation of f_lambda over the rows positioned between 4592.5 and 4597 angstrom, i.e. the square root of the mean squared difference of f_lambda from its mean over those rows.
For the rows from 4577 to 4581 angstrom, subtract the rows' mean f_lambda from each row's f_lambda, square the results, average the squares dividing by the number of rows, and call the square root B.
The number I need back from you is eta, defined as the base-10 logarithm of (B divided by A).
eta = 0.10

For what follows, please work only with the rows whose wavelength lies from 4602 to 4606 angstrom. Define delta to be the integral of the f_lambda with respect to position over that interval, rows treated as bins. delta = 38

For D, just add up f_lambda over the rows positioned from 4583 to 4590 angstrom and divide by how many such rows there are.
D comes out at 10.3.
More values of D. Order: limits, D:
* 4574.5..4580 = 9.7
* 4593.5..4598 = 9.4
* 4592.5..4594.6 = 10.1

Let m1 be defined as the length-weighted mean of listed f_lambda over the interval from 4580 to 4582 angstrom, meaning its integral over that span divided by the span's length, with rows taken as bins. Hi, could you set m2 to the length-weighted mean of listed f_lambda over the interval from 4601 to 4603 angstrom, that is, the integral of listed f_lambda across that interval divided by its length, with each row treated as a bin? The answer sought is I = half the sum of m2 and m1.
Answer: 8.8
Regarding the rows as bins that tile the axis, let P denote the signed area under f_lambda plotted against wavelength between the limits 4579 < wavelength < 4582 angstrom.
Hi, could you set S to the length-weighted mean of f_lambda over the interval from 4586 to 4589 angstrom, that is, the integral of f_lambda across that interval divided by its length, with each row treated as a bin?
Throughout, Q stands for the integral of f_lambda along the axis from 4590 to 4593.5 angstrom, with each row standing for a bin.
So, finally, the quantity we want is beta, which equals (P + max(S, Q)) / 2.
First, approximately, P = 27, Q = 37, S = 10.3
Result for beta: 32.1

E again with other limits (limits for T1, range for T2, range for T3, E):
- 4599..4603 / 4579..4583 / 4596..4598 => -0.94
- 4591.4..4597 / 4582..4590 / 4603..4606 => -0.88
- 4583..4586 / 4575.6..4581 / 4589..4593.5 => -0.75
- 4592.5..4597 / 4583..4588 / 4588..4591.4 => -0.69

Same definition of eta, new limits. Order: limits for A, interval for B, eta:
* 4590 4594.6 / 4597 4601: -0.11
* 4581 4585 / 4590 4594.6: -0.15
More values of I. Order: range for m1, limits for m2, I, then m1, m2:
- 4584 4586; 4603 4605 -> 9.9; 10.2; 9.6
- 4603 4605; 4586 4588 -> 9.6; 9.6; 9.6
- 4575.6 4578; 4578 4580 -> 9.7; 10.0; 9.4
